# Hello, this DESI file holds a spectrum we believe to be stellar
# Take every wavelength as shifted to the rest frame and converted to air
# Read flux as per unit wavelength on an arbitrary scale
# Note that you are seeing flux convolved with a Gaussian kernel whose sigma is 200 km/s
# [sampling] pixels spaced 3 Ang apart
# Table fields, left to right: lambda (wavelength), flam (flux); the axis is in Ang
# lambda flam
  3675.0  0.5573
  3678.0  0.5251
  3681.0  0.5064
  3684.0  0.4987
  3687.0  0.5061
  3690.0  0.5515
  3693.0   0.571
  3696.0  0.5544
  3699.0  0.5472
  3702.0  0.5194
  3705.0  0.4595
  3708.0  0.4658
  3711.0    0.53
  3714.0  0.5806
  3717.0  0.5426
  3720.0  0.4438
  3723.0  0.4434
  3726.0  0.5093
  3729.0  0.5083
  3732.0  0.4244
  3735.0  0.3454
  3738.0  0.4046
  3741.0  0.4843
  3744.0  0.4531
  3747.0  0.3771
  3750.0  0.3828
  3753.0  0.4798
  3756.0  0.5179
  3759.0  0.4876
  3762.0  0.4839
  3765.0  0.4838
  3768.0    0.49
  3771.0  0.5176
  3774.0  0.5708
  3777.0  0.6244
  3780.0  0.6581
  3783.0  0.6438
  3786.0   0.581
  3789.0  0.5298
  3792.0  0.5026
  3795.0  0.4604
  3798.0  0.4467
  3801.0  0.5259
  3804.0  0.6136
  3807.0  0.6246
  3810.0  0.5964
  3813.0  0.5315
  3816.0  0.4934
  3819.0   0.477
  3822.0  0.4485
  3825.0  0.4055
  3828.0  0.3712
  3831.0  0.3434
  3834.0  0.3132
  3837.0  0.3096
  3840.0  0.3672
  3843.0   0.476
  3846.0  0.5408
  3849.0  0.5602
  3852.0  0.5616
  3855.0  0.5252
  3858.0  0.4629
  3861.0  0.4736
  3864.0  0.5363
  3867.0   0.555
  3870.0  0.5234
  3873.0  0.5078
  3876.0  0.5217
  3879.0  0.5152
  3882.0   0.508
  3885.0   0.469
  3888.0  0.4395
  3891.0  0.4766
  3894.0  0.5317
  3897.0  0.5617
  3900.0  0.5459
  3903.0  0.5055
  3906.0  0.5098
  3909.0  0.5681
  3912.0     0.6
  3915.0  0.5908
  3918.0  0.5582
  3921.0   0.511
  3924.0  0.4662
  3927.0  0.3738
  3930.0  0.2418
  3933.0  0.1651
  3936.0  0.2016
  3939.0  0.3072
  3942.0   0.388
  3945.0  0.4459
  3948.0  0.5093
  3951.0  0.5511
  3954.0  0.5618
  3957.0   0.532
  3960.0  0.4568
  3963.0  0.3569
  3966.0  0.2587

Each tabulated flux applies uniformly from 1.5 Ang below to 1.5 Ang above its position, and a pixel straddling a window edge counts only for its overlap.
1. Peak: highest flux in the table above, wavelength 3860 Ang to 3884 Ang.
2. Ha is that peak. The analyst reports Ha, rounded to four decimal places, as 0.5550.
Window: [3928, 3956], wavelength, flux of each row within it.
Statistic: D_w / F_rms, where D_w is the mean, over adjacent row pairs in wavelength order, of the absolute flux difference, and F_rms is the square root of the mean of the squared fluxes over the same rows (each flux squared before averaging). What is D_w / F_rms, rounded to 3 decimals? 0.147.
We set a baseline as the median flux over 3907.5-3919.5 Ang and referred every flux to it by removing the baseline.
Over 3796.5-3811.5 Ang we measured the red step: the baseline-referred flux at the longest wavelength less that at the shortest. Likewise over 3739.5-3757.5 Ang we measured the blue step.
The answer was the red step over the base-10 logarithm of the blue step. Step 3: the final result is -0.10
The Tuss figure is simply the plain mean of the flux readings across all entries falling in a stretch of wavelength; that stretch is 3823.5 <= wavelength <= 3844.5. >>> 0.37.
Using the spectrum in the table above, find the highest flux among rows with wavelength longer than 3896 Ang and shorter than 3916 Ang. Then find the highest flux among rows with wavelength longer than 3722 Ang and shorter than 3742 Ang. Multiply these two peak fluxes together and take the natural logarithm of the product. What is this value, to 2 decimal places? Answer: -1.19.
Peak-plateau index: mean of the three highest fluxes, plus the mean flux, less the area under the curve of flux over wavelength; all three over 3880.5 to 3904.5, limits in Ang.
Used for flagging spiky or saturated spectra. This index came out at -11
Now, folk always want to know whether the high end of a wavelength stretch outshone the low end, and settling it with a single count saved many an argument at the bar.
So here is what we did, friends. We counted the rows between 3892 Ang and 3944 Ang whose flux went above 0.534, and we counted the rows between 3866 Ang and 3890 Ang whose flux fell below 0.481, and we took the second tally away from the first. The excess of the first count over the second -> 4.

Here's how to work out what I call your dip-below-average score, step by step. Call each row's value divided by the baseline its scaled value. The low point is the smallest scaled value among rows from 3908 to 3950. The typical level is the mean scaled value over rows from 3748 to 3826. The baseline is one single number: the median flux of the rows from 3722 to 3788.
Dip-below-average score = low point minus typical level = -0.73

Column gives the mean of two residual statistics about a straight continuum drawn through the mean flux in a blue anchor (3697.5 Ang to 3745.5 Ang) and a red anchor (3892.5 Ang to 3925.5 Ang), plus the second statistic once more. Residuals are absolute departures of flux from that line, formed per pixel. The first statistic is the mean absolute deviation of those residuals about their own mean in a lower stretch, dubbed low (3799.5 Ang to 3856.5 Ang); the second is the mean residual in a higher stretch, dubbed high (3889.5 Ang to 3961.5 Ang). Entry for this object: 0.17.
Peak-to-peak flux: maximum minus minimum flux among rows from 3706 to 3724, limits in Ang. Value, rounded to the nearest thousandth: 0.137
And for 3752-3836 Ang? 0.345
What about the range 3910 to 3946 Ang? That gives 0.435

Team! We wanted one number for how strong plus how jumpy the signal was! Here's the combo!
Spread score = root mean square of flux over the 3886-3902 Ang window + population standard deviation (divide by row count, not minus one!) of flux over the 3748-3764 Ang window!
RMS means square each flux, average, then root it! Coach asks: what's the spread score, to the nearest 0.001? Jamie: 0.559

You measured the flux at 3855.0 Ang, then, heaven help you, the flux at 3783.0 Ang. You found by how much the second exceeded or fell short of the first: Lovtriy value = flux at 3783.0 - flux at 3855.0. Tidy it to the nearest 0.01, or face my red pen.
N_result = 0.12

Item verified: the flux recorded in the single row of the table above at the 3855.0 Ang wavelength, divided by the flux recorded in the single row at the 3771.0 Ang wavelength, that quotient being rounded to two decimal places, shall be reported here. 1.01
